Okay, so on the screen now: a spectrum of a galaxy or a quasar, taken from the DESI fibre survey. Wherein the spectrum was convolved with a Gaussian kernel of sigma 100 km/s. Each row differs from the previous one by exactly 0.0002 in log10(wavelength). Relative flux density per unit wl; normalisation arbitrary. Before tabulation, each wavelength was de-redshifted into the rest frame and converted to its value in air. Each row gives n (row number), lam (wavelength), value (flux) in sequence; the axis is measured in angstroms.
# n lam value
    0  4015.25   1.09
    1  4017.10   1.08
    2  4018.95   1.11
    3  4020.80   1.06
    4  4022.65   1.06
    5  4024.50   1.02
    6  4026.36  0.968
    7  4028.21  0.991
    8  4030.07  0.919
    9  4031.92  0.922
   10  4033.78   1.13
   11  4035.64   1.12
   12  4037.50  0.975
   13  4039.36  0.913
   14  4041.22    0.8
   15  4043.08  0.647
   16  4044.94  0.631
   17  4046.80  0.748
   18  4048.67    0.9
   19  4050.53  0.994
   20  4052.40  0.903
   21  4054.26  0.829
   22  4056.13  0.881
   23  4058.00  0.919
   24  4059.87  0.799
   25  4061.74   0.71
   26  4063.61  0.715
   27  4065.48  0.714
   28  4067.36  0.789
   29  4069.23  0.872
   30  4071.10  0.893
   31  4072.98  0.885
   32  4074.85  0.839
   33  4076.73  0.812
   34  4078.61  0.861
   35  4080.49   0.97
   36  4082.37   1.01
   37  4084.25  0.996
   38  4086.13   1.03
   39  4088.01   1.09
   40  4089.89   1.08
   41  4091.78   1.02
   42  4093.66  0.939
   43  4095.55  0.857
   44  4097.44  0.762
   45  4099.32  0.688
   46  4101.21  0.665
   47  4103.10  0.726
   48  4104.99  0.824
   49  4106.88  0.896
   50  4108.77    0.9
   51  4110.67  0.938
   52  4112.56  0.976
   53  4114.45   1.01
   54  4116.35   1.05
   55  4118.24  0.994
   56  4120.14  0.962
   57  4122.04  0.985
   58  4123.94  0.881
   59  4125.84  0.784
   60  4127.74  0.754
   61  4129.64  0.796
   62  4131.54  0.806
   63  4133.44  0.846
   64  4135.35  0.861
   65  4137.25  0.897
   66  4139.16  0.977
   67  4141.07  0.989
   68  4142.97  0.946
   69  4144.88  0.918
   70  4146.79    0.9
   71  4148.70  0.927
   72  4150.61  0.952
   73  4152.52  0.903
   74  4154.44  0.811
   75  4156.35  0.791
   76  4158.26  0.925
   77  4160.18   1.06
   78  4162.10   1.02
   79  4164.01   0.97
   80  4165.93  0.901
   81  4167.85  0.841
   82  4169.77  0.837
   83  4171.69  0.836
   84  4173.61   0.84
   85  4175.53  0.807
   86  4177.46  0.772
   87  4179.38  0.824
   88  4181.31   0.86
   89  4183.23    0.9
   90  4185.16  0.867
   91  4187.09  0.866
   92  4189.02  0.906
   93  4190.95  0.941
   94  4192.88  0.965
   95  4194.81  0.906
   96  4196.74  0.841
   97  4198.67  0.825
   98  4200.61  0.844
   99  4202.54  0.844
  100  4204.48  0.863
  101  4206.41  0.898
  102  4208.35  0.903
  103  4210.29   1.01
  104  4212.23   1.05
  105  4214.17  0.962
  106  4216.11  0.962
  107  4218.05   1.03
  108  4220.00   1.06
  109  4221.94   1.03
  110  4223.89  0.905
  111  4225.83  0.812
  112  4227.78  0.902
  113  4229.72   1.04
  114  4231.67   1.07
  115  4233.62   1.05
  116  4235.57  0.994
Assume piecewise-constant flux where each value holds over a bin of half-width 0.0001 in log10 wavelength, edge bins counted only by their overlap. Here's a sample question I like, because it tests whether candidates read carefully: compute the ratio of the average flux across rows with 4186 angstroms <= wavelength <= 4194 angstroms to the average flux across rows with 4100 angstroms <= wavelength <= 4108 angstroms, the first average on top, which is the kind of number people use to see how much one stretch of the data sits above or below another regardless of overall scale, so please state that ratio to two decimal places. 1.18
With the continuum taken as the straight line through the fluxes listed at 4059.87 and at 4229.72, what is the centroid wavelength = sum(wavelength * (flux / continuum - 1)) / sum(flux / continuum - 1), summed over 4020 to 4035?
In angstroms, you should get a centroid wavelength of 4026.9 angstroms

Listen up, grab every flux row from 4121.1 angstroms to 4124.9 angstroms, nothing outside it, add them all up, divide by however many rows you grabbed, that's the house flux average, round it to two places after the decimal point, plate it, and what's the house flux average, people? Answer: 0.93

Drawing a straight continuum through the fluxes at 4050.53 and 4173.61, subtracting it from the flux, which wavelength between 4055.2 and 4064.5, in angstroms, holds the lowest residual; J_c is 4061.74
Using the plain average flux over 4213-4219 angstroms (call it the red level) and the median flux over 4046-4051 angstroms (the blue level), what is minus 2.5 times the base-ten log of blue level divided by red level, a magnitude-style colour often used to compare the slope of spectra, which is 0.10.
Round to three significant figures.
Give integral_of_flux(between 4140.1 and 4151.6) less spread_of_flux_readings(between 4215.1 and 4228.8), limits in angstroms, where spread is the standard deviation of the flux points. 10.7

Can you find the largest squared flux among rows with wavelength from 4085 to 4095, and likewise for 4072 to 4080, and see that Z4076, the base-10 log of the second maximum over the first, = -0.18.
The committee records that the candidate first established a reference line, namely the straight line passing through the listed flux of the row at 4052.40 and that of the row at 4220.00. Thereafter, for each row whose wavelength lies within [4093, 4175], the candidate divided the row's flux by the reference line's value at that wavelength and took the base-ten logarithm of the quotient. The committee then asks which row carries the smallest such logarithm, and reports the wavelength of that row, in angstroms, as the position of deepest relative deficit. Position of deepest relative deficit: 4101.21 angstroms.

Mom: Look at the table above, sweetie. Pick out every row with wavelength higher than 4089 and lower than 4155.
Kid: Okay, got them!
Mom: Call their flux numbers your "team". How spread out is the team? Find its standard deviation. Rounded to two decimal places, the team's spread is 0.10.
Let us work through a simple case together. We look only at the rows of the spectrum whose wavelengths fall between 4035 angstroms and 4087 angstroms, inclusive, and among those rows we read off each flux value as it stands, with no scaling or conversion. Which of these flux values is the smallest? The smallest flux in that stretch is 0.631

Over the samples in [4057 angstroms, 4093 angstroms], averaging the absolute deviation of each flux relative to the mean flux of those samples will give 0.101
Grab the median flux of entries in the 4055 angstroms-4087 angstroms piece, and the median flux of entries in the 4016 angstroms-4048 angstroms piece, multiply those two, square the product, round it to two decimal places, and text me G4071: 0.72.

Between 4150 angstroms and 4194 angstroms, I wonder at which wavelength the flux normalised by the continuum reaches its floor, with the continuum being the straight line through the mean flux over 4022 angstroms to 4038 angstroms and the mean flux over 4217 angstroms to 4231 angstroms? 4177.46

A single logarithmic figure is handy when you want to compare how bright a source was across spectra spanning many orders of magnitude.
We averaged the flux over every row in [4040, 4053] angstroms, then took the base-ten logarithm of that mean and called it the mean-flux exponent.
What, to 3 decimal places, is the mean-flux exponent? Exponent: -0.095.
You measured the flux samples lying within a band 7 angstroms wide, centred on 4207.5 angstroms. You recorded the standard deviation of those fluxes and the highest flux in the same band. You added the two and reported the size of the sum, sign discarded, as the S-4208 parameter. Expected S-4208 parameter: 1.07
